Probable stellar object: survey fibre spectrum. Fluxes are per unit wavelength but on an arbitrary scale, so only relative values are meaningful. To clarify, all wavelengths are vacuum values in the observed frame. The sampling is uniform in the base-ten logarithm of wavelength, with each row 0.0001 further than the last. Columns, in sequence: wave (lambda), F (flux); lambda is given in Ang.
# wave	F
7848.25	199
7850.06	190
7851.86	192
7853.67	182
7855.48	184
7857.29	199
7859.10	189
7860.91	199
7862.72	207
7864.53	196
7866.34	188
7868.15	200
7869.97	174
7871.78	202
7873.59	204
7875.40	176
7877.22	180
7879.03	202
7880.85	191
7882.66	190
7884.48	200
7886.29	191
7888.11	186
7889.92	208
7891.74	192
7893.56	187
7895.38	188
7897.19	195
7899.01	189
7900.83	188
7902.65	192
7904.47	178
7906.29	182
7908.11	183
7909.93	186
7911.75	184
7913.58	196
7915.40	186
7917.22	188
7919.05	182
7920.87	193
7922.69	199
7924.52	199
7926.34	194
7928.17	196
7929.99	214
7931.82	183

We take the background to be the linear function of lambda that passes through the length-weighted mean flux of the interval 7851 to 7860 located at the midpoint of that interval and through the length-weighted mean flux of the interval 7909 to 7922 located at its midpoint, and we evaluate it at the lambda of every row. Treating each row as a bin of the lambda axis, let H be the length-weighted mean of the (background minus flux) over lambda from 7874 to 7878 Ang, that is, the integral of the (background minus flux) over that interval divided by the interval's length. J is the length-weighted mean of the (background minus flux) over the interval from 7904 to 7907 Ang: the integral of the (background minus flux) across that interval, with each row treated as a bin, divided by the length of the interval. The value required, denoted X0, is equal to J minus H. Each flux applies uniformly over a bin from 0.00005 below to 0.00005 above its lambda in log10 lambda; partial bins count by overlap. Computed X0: 1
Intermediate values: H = 8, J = 8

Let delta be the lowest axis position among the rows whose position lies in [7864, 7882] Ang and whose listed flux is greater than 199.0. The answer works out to 7868.15 Ang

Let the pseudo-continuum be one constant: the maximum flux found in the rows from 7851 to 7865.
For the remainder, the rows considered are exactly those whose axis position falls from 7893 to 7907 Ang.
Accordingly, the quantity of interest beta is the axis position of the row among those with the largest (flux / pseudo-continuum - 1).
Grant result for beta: 7897.19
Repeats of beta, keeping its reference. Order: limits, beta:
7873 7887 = 7873.59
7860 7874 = 7862.72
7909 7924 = 7922.69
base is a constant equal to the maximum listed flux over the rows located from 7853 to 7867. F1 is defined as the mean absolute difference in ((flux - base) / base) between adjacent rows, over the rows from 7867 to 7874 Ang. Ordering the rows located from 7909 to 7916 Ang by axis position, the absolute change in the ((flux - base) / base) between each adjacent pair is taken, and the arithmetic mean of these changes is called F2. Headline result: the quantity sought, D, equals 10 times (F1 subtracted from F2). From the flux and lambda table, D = -0.52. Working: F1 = 0.090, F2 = 0.039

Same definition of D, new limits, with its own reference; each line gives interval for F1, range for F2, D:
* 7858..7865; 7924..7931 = -0.06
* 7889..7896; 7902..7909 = -0.05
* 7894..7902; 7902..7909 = 0.08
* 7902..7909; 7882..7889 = 0.08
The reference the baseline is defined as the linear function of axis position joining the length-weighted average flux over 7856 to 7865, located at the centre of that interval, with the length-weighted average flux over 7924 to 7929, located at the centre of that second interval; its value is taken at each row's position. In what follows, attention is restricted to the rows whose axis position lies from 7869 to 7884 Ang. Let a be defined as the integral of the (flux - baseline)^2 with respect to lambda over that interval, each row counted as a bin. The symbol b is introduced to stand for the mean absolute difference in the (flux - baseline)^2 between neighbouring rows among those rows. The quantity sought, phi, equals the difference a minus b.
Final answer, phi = 2458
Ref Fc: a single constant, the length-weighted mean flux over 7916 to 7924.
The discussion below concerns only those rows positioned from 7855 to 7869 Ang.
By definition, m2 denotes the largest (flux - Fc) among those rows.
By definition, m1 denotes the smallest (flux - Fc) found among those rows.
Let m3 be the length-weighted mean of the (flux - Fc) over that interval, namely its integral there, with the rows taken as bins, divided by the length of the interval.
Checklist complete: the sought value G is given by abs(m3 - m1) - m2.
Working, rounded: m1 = -7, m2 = 16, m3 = 4.9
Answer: -5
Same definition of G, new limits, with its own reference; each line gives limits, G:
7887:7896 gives -11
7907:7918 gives -1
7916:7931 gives -10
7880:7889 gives -4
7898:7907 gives 7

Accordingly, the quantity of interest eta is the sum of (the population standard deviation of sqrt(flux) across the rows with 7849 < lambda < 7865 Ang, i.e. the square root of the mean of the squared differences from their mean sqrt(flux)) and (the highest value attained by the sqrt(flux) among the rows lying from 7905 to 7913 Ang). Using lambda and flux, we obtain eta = 13.91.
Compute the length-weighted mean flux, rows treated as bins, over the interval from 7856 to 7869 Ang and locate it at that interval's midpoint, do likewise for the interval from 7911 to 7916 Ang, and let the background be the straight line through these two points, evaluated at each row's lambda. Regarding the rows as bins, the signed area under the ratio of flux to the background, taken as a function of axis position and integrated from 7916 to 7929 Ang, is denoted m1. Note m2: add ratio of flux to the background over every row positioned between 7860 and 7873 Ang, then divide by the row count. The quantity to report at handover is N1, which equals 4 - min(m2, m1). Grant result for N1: 3.00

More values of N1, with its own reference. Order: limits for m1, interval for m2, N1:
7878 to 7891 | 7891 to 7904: 3.01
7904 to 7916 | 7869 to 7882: 3.02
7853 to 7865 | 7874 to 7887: 3.02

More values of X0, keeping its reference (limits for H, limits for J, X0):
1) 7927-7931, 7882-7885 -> 10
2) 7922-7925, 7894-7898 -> 9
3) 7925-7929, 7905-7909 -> 14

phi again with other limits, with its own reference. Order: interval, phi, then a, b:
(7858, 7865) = 221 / 304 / 83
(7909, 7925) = 1140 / 1225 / 85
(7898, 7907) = 1123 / 1255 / 132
